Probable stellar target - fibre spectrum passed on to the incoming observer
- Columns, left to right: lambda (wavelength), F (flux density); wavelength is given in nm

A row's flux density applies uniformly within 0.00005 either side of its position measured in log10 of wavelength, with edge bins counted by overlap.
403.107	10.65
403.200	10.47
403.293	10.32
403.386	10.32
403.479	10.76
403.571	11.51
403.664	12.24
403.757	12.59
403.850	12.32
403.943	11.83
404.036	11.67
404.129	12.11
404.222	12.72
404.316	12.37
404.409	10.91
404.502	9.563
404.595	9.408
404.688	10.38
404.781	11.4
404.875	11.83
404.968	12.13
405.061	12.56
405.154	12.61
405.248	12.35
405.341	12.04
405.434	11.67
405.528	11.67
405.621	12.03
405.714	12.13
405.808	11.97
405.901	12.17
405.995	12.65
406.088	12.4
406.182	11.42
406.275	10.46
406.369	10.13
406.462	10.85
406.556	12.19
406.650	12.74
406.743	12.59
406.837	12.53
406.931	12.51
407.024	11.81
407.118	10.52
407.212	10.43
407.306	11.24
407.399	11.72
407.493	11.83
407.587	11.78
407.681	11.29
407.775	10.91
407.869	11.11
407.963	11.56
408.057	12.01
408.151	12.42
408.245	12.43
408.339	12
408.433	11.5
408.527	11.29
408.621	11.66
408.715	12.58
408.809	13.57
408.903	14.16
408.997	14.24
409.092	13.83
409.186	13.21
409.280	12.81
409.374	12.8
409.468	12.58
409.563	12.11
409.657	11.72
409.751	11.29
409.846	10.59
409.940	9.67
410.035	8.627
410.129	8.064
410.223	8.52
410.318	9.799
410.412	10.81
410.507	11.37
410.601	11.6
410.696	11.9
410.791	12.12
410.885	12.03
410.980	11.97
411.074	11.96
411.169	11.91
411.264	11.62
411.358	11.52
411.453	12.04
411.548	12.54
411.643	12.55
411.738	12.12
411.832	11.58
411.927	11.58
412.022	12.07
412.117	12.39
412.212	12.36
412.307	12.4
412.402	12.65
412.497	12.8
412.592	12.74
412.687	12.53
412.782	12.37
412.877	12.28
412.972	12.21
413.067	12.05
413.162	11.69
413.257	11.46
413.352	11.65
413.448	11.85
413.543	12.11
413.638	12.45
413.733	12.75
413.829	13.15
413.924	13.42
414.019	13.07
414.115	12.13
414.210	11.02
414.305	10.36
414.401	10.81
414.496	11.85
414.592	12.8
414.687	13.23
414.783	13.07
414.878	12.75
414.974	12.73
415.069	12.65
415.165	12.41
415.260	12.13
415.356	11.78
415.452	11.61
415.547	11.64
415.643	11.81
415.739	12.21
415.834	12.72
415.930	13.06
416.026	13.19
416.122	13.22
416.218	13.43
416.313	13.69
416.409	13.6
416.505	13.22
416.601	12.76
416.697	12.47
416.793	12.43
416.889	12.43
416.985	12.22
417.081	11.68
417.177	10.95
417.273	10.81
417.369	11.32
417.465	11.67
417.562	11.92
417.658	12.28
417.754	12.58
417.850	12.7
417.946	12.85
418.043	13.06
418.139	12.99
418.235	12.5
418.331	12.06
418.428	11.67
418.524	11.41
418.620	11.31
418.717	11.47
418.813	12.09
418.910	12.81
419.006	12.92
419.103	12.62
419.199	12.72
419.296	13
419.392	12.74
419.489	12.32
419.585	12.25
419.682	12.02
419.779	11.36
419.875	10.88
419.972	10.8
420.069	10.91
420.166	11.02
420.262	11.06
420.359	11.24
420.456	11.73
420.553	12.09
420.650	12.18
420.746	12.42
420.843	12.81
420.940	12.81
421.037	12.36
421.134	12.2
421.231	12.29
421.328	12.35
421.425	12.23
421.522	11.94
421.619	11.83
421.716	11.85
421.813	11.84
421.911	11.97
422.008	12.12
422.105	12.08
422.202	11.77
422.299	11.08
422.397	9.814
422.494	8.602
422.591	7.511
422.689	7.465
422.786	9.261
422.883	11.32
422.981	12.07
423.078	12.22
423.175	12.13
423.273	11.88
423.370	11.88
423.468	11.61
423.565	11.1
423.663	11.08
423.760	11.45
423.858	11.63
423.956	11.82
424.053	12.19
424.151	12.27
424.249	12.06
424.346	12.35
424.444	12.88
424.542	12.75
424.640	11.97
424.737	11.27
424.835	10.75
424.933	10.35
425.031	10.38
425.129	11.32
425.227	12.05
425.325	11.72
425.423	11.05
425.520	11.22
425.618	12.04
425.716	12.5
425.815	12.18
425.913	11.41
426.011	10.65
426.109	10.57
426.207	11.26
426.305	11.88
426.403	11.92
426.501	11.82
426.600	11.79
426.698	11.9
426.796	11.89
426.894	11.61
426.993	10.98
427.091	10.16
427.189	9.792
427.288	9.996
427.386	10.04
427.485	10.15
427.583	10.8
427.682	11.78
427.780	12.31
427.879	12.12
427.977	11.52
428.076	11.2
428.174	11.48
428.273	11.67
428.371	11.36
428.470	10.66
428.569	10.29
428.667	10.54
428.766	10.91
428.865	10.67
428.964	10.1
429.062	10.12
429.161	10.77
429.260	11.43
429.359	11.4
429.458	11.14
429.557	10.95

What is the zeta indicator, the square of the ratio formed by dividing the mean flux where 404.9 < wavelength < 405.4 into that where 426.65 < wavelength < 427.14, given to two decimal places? 0.84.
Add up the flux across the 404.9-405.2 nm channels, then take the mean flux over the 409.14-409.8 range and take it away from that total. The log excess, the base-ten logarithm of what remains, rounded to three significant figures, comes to 1.40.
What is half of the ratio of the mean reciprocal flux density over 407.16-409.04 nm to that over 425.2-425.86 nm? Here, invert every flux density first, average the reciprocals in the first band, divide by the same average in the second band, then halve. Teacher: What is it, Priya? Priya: 0.495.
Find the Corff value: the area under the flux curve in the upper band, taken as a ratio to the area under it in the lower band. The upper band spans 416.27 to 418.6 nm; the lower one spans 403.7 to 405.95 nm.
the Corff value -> 1.08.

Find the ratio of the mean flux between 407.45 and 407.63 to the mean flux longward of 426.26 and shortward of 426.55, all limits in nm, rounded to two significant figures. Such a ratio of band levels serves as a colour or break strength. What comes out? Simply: 0.99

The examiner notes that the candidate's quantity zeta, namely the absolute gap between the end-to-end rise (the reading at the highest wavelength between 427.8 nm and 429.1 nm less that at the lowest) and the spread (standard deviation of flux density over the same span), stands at 2.6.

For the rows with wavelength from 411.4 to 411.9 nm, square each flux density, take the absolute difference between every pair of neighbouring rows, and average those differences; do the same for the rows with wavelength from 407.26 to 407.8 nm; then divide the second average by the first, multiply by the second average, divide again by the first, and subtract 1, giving -0.41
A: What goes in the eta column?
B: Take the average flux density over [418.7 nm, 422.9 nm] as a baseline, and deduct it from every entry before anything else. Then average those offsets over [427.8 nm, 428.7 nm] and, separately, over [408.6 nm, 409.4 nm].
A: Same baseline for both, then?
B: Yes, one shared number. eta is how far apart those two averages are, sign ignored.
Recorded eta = 2.0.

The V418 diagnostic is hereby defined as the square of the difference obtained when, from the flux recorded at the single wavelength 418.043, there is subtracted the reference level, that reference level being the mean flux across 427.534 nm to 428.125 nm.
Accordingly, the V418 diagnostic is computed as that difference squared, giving 2.1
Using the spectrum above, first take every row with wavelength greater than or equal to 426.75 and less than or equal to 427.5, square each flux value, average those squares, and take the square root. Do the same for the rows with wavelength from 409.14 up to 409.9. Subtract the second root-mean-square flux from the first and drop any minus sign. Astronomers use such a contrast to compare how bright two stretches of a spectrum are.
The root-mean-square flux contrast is 1.6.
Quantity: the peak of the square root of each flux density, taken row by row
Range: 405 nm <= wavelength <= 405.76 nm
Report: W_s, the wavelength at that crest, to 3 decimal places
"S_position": 405.154 nm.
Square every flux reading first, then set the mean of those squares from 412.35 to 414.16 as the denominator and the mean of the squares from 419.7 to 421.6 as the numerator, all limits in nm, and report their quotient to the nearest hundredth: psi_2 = 0.91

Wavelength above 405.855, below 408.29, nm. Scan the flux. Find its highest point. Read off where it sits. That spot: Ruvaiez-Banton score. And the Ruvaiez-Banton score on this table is 406.650 nm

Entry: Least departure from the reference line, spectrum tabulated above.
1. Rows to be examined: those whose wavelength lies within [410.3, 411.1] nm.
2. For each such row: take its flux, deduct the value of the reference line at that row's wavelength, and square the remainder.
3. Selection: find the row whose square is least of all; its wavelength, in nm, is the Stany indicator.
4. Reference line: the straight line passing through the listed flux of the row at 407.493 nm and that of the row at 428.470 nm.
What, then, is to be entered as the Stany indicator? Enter 410.601 nm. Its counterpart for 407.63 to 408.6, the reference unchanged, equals 408.057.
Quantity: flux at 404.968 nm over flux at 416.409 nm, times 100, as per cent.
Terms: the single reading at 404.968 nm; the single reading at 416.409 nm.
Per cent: 89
